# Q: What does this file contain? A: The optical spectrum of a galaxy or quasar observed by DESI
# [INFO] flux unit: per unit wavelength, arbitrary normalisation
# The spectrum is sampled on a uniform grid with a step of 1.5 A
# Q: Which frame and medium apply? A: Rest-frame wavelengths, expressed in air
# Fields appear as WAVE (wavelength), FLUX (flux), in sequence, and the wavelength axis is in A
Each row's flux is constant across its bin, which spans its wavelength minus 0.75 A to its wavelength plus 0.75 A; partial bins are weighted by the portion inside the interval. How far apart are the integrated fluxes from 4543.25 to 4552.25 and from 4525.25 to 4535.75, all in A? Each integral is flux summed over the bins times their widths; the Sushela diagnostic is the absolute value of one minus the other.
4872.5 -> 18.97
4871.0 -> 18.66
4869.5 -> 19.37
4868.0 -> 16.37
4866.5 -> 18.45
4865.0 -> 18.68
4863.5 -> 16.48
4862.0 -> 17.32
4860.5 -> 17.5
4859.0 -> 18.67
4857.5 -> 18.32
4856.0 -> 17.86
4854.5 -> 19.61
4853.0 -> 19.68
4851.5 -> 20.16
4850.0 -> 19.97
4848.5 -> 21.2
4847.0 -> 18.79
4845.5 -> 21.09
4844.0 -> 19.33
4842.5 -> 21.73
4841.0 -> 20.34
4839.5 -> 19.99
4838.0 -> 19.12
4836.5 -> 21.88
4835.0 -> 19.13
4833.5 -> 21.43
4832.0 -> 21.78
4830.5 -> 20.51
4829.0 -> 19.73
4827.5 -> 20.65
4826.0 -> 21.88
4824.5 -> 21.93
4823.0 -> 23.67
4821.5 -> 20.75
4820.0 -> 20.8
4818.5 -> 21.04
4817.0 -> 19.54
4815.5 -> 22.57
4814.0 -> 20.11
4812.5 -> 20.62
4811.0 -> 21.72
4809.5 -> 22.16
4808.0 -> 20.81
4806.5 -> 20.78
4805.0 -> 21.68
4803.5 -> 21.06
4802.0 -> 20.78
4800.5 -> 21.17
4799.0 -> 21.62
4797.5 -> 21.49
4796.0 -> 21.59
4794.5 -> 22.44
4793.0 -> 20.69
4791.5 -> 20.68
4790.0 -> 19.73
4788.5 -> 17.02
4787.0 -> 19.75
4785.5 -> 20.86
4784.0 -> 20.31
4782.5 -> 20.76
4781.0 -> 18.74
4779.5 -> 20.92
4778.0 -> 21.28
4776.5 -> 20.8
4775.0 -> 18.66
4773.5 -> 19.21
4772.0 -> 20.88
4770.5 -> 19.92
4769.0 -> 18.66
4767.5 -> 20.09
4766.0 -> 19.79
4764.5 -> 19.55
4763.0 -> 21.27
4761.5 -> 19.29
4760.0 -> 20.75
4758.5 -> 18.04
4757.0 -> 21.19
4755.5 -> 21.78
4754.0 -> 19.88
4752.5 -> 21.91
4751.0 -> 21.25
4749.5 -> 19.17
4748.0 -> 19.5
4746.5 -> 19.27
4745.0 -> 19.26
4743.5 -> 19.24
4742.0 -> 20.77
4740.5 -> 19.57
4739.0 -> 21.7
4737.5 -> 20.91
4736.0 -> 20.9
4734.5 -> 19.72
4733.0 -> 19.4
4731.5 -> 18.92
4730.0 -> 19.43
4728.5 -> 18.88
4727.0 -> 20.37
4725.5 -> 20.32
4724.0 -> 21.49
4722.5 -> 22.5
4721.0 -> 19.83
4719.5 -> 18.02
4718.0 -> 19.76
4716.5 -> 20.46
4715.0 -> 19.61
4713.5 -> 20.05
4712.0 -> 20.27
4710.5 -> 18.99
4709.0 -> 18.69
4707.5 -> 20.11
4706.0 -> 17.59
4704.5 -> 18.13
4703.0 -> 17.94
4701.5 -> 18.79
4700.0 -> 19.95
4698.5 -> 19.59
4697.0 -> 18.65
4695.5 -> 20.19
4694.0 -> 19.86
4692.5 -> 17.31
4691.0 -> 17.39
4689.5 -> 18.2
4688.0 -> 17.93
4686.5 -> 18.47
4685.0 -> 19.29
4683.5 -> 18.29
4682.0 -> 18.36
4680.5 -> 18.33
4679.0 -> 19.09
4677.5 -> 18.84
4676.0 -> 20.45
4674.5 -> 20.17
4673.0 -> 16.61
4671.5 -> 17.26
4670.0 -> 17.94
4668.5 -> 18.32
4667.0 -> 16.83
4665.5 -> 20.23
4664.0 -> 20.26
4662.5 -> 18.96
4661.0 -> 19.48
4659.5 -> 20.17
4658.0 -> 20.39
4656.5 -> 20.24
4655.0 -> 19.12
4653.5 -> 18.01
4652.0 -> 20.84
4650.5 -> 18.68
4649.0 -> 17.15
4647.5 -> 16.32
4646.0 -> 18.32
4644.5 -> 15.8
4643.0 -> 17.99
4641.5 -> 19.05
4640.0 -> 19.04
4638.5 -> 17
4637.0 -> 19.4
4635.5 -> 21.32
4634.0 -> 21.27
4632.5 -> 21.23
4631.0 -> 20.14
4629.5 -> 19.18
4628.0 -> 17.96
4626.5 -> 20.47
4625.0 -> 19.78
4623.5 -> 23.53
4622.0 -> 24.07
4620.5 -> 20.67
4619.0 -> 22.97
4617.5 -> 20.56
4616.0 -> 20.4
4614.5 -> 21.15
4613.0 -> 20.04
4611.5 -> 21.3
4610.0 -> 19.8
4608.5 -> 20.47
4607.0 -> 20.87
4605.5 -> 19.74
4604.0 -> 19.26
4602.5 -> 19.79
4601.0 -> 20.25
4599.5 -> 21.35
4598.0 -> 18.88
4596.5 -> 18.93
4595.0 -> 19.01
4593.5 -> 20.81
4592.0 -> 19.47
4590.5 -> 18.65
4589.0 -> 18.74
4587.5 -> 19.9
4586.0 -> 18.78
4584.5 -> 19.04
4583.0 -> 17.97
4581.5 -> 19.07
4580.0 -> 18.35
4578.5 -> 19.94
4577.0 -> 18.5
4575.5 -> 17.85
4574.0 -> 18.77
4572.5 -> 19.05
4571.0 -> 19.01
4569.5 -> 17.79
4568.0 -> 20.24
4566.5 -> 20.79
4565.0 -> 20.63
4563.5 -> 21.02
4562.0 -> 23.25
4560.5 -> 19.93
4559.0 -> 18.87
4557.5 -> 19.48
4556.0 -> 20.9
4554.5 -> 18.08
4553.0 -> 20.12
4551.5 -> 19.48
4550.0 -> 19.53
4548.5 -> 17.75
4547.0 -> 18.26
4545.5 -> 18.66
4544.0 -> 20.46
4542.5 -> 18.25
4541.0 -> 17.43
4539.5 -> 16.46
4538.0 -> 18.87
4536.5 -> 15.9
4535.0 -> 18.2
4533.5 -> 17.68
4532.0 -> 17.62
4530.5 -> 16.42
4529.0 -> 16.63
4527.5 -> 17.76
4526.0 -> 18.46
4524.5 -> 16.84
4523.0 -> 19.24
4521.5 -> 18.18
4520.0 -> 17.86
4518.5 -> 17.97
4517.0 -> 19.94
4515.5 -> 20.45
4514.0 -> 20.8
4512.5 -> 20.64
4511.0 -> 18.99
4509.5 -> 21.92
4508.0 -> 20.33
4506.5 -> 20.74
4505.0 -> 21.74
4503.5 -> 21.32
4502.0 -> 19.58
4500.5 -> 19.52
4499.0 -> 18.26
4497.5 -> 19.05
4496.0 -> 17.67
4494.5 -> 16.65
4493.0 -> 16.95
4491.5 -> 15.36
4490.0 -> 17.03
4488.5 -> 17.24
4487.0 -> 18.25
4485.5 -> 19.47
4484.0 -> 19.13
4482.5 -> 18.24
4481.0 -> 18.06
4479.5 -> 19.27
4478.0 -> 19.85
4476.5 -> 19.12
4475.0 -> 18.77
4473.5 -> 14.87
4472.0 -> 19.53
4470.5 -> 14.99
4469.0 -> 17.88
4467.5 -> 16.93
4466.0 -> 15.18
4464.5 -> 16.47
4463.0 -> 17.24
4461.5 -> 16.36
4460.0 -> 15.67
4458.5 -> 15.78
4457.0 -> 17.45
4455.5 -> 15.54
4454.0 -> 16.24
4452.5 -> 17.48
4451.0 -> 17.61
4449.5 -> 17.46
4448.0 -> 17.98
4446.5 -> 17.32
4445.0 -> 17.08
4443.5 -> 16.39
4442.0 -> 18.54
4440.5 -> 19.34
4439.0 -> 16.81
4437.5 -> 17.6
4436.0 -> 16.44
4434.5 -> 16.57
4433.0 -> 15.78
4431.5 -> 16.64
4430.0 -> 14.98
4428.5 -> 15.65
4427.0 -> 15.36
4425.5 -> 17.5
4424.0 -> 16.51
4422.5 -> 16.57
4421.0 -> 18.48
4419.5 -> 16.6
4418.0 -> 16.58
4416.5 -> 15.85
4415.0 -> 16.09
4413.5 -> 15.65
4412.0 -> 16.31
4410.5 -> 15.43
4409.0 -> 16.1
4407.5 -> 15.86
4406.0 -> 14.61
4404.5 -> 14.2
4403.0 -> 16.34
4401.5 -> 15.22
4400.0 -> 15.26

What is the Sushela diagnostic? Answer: 13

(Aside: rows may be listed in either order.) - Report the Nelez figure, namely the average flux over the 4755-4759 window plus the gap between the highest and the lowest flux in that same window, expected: 24.1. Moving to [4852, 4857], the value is 20.9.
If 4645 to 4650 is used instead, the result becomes 19.3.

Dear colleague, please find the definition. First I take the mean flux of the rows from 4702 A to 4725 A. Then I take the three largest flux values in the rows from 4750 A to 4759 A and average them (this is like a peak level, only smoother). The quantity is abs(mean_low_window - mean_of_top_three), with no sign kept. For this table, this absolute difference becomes 2.1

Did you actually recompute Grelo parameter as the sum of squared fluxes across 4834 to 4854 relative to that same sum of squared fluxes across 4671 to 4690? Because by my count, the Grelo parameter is 1.18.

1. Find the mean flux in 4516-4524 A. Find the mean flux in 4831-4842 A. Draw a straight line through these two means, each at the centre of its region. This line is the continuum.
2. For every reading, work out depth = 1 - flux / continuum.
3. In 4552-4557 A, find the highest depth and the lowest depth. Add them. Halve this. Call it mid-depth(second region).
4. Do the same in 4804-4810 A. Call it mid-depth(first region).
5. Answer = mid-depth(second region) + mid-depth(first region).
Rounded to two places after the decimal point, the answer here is -0.09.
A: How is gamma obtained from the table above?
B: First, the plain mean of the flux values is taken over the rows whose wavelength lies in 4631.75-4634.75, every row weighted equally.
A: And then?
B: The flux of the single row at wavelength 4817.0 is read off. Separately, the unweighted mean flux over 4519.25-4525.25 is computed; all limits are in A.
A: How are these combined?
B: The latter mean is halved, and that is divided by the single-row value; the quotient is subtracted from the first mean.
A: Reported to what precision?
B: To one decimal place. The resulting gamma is 20.8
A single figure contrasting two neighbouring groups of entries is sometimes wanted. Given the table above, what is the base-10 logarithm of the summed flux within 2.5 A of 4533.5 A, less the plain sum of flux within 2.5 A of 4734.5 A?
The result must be -58.3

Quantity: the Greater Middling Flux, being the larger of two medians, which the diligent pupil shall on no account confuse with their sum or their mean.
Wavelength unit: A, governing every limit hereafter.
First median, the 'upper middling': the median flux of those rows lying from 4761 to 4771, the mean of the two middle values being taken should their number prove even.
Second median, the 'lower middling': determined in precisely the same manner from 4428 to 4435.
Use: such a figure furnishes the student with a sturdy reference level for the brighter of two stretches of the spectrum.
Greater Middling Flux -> 19.8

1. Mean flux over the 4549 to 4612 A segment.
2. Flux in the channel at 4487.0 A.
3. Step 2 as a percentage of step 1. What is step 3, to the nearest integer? 93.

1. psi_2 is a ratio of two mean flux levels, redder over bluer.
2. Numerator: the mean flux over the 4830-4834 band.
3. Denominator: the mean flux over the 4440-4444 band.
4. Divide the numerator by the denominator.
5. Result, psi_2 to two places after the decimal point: 1.17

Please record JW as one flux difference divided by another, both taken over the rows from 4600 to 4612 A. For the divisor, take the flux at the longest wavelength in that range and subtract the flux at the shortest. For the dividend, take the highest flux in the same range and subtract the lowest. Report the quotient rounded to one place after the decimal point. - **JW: 1.9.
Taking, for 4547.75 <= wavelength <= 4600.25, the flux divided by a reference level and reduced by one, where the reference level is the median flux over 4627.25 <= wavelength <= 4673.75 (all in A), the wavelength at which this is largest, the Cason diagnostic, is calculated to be 4562.0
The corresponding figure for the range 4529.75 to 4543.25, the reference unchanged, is 4538.0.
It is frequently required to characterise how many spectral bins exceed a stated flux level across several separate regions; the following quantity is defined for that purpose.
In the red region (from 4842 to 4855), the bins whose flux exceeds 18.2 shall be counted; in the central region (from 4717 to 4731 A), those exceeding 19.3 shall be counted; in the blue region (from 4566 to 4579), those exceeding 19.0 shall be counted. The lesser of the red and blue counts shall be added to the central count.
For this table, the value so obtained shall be 12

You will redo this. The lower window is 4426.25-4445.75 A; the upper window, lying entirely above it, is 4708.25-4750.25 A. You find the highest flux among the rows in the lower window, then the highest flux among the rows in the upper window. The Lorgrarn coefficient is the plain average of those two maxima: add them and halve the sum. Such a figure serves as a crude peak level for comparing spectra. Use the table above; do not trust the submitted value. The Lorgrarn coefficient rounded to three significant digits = 20.9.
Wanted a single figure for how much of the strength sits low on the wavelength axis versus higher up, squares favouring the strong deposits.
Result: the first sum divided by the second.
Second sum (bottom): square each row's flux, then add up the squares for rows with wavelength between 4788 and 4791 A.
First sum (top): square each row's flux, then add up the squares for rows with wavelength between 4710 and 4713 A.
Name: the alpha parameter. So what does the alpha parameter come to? 1.1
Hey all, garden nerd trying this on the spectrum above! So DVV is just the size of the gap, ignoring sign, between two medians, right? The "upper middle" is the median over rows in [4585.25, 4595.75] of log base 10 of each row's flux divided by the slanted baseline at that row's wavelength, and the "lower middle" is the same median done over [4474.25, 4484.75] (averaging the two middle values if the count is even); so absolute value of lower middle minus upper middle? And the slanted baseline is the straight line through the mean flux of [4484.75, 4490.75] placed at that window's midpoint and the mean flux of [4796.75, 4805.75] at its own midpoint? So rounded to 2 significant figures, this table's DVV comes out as 0.030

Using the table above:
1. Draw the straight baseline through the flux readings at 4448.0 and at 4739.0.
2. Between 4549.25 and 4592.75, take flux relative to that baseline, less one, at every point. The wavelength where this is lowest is 4575.5 A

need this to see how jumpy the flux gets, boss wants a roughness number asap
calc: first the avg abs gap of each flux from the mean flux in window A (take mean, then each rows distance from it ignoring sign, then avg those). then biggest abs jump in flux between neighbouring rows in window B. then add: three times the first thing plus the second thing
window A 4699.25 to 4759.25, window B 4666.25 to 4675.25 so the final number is 6.4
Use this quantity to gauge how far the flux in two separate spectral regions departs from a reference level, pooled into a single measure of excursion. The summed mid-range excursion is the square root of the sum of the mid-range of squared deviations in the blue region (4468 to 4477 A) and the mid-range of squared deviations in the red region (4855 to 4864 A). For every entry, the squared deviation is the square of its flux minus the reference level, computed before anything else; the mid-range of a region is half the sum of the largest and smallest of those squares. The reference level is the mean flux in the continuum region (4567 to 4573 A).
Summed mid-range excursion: 3.5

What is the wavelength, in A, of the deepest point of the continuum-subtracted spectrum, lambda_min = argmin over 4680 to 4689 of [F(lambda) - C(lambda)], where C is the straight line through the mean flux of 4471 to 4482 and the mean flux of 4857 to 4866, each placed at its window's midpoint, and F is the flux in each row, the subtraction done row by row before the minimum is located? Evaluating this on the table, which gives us 4688.0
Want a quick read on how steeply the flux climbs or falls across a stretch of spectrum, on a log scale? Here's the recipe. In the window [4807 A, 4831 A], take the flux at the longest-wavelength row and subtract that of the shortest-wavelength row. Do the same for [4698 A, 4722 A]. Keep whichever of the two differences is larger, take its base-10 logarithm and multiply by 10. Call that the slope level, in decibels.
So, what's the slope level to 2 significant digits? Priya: -6.2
